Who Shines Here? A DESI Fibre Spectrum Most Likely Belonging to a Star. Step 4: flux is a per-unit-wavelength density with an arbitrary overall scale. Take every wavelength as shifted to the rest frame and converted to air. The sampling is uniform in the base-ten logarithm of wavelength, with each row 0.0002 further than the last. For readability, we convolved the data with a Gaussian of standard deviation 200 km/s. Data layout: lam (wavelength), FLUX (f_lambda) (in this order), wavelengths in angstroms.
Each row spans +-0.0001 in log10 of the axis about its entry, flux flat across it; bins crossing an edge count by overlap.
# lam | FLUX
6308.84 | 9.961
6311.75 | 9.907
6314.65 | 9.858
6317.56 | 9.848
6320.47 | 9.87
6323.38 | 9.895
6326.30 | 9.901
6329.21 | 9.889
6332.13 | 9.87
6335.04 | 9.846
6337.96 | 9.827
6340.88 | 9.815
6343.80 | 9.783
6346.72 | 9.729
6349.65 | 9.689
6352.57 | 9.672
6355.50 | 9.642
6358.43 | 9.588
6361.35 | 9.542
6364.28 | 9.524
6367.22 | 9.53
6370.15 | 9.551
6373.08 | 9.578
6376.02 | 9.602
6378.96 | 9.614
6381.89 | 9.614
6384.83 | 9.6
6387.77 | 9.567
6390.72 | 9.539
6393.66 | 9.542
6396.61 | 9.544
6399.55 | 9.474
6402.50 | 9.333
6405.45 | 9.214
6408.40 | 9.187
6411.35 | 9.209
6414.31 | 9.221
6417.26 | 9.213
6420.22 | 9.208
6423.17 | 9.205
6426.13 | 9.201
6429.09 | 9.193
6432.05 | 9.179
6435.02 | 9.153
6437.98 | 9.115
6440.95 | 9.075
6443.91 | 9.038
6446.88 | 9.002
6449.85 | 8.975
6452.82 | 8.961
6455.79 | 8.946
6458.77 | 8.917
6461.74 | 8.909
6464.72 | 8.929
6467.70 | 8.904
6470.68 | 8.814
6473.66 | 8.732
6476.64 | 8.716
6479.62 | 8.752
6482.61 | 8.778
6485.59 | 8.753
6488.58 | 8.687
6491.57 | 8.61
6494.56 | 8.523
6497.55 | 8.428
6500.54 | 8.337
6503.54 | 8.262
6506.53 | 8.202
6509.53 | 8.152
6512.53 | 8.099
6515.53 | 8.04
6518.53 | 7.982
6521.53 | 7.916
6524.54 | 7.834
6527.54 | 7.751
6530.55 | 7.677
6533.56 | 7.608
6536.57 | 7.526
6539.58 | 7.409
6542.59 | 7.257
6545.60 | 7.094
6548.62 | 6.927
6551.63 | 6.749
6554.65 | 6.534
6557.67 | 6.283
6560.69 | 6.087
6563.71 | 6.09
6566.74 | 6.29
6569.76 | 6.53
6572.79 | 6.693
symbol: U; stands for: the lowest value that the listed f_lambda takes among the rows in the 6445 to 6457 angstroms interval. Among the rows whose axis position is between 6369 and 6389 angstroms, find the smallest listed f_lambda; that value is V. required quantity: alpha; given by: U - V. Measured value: -0.6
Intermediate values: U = 8.946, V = 9.551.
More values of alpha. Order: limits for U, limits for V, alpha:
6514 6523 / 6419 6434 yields -1.3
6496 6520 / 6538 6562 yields 1.9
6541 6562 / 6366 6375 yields -3.4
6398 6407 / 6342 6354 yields -0.5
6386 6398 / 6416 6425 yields 0.3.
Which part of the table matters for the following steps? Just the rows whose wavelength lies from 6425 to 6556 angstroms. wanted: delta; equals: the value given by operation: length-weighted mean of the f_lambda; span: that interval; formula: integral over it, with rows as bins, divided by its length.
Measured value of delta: 8.4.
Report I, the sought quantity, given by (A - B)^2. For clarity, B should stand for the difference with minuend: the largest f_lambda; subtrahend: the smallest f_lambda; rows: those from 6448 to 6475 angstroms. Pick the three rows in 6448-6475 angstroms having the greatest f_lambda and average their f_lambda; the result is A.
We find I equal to 76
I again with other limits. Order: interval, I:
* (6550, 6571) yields 35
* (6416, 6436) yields 84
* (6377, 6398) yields 91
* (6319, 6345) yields 96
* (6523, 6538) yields 55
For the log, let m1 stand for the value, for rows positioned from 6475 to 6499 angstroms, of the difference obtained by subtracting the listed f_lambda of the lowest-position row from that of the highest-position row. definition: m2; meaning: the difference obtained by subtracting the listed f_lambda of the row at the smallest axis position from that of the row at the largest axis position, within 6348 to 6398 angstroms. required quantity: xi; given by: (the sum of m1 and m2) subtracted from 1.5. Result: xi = 1.9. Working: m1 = -0.3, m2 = -0.1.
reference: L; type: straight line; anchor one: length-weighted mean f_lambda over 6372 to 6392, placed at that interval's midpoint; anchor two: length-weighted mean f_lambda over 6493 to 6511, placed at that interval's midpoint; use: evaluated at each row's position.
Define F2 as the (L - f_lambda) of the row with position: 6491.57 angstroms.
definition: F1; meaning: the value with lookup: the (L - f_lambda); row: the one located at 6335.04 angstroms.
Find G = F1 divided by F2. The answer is -1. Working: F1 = 0.23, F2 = -0.18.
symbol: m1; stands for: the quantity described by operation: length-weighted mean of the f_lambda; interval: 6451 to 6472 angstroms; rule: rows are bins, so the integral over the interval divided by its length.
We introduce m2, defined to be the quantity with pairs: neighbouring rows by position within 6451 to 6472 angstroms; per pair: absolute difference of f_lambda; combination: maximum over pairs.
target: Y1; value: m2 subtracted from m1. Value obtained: 8.82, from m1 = 8.9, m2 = 0.09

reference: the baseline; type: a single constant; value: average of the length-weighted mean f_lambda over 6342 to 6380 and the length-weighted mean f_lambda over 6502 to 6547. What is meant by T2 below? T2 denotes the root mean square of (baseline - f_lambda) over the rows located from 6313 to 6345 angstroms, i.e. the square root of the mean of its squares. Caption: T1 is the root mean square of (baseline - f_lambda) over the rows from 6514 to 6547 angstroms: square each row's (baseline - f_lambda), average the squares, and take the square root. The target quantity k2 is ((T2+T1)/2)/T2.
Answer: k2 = 1.0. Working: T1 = 1.1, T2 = 1.2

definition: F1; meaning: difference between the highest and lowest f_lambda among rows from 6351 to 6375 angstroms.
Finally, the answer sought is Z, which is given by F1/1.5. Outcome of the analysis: 0.099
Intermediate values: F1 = 0.15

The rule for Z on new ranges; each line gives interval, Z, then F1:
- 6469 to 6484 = 0.065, 0.10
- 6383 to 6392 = 0.041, 0.06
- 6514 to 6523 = 0.083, 0.12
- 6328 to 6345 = 0.071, 0.11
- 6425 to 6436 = 0.032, 0.05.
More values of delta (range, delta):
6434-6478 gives 8.9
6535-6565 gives 6.8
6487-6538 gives 8.1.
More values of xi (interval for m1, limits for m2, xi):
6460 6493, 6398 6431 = 2.1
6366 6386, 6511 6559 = 3.2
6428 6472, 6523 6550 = 2.8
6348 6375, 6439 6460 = 1.8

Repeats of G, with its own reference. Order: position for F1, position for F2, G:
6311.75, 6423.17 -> -8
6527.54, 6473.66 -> -3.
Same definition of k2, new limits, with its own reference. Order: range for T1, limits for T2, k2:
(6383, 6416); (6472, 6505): 2.3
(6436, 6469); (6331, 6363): 0.6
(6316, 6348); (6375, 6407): 1.2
